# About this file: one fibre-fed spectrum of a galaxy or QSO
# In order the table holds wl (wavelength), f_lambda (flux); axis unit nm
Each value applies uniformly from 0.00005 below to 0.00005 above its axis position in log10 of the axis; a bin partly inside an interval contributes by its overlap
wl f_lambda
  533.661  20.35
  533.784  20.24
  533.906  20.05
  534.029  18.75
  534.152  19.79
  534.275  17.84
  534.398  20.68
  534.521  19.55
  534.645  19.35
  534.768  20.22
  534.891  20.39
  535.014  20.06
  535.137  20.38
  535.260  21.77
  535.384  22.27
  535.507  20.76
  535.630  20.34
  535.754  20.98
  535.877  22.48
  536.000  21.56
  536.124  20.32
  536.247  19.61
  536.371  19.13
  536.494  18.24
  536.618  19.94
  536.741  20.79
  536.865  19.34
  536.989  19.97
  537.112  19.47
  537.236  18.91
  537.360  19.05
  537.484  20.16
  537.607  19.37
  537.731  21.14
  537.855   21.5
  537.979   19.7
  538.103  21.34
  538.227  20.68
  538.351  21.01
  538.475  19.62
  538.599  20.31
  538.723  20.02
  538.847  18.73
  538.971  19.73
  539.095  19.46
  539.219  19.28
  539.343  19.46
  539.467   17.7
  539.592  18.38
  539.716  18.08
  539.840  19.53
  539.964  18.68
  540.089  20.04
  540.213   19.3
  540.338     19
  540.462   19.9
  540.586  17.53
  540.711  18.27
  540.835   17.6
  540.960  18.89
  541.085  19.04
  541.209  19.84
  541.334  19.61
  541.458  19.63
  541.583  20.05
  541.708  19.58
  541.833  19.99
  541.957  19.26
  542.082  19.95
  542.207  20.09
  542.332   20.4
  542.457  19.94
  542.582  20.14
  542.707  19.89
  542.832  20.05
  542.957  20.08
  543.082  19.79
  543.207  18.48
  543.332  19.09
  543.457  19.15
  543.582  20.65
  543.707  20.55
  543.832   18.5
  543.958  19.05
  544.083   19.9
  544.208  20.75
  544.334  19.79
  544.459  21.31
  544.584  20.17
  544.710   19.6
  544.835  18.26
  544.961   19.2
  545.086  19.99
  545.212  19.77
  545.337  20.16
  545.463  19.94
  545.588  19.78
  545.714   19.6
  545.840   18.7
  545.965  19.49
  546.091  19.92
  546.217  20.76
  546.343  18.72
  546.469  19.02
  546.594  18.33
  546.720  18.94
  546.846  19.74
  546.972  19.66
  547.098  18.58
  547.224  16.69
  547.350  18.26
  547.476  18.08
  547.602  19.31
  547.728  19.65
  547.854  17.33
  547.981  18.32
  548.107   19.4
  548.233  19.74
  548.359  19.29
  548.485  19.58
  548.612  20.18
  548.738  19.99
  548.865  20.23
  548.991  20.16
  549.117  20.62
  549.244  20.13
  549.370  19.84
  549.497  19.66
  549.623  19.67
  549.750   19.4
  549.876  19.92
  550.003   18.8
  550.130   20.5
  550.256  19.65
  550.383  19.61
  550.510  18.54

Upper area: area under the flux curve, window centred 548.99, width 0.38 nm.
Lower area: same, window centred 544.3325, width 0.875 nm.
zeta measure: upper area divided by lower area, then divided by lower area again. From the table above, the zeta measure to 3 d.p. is 0.025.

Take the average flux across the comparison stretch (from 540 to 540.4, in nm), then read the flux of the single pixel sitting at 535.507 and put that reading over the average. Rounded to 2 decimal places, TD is 1.07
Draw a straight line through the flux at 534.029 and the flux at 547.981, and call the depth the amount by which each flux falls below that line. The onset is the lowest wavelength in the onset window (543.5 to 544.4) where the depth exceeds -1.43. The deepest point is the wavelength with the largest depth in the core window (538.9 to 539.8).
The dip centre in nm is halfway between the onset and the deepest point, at 541.65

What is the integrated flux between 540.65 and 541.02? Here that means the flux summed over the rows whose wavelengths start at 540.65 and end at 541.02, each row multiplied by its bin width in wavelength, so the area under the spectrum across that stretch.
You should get 6.8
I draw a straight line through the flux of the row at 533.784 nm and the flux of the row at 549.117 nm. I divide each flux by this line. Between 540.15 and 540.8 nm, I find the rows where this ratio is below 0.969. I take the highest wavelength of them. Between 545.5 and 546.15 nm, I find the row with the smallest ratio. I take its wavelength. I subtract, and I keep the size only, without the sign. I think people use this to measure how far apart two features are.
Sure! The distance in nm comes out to 5.13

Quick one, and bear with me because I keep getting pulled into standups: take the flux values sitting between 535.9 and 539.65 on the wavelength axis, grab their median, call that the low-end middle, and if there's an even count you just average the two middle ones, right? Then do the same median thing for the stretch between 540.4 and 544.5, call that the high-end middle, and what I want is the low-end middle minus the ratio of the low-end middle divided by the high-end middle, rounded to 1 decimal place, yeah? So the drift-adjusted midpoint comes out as 18.7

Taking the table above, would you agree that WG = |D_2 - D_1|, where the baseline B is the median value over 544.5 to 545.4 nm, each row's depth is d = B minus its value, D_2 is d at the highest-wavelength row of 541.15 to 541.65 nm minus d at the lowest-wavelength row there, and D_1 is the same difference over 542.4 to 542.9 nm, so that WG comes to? 0.1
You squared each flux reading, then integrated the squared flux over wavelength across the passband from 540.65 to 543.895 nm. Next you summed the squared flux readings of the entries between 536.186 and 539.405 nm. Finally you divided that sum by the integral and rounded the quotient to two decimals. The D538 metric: 8.25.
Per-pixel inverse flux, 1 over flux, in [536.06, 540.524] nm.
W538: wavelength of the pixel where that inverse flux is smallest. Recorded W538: 537.855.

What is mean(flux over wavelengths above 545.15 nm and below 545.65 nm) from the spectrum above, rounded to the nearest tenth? 19.9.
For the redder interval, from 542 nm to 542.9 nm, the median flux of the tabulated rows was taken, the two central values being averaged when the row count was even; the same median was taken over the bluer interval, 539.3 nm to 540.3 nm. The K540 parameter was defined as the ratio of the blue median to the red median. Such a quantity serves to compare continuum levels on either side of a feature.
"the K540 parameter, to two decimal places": 0.95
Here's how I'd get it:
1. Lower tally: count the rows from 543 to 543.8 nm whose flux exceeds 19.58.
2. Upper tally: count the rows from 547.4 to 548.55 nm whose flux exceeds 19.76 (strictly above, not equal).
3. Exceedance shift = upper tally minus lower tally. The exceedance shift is -3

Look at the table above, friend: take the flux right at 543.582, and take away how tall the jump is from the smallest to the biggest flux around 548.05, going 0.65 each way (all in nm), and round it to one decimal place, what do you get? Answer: 17.8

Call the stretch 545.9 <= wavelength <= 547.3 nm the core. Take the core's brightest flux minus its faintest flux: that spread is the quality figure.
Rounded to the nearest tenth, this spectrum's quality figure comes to 4.1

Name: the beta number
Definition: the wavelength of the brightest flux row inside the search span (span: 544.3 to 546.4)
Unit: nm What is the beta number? 544.459 nm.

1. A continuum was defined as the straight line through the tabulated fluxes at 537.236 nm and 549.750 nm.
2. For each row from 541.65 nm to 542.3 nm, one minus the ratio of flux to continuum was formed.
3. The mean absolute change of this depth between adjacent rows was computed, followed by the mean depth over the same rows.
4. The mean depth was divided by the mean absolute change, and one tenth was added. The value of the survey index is -1.3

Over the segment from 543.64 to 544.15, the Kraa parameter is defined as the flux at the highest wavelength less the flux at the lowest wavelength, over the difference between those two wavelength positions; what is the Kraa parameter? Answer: -1.7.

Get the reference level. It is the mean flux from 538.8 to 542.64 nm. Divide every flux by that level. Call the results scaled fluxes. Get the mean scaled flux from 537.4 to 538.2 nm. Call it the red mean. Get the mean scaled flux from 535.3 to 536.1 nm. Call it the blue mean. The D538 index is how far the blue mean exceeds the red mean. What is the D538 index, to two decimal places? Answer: 0.04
